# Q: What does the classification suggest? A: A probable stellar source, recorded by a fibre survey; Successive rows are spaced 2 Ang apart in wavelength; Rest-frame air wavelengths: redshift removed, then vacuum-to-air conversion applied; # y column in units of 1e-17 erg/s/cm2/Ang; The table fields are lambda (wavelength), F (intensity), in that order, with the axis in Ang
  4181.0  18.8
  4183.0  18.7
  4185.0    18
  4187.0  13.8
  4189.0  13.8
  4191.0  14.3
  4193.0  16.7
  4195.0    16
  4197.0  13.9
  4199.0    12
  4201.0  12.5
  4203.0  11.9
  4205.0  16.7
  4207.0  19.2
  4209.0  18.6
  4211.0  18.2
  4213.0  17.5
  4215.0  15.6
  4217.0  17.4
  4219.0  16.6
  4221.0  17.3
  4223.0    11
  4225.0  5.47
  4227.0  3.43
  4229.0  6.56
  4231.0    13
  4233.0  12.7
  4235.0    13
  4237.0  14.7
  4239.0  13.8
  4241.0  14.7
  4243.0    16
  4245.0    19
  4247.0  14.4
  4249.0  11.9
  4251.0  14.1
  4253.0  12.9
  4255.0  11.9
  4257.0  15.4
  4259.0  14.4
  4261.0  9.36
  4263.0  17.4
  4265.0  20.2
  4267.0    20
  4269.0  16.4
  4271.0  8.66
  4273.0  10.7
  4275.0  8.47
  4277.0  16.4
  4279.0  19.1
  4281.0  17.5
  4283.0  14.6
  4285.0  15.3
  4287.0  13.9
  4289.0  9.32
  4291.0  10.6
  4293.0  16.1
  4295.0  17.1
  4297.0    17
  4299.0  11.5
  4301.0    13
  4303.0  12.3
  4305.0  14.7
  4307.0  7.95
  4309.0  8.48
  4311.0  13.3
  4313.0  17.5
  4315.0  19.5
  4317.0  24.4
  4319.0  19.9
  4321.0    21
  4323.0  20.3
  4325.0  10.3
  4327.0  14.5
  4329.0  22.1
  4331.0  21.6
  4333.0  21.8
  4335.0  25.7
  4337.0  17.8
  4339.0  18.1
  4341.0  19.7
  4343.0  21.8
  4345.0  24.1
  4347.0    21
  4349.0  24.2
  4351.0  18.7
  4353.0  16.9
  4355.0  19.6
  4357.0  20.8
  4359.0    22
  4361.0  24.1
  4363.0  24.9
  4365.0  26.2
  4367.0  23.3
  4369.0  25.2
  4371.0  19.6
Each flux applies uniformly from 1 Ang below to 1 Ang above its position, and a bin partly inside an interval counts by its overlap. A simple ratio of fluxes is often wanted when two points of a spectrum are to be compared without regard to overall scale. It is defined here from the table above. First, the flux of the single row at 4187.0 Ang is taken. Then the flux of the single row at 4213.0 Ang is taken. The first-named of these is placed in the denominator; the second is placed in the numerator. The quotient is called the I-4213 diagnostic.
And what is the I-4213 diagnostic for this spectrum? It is 1.27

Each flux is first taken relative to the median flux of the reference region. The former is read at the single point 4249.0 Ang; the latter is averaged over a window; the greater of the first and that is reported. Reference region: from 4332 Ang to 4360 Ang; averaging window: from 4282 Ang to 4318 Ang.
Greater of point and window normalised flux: 0.68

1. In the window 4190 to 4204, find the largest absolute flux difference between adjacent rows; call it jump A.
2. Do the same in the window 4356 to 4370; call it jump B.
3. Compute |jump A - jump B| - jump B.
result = -2.4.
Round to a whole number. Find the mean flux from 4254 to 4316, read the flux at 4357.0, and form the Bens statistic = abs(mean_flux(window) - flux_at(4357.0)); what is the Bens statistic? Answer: 7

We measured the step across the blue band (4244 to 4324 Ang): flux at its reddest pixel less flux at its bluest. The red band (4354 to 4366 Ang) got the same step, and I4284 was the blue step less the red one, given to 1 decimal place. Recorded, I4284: -5.3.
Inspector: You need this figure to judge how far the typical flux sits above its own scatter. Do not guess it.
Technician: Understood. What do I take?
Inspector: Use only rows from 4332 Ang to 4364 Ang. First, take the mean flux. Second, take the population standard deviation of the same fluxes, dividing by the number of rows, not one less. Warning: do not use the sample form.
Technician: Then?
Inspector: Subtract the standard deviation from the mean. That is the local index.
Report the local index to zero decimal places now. 19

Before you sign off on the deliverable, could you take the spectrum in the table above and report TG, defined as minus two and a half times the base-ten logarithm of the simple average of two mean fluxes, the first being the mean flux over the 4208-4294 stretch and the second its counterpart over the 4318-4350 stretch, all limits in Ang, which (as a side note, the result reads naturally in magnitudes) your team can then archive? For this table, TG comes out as -3.09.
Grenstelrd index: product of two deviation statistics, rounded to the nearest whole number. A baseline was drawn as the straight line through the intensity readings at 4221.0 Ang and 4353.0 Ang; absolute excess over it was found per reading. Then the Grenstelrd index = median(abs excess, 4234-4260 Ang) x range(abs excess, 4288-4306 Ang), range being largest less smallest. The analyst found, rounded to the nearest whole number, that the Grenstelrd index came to 22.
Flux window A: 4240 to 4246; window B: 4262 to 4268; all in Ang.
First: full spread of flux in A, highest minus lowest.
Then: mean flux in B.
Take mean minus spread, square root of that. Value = 3.9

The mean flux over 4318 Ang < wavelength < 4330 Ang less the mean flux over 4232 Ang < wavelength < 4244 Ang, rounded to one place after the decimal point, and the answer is 3.9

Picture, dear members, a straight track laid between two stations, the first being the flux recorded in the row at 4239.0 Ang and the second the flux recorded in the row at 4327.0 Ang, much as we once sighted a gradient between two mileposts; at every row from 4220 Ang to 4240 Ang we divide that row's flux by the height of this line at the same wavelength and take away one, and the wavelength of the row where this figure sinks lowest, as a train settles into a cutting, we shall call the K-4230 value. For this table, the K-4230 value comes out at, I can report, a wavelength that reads 4227.0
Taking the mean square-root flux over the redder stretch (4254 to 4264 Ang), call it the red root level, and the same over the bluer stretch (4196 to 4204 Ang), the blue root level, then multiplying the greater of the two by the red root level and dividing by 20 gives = 0.68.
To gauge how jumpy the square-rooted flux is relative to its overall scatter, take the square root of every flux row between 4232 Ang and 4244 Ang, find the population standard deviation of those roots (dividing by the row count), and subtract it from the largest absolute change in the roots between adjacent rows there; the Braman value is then 0.08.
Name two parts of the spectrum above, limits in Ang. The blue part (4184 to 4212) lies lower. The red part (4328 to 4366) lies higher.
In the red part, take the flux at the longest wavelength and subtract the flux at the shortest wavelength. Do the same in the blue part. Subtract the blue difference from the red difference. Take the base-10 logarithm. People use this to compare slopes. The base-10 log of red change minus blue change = 0.59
